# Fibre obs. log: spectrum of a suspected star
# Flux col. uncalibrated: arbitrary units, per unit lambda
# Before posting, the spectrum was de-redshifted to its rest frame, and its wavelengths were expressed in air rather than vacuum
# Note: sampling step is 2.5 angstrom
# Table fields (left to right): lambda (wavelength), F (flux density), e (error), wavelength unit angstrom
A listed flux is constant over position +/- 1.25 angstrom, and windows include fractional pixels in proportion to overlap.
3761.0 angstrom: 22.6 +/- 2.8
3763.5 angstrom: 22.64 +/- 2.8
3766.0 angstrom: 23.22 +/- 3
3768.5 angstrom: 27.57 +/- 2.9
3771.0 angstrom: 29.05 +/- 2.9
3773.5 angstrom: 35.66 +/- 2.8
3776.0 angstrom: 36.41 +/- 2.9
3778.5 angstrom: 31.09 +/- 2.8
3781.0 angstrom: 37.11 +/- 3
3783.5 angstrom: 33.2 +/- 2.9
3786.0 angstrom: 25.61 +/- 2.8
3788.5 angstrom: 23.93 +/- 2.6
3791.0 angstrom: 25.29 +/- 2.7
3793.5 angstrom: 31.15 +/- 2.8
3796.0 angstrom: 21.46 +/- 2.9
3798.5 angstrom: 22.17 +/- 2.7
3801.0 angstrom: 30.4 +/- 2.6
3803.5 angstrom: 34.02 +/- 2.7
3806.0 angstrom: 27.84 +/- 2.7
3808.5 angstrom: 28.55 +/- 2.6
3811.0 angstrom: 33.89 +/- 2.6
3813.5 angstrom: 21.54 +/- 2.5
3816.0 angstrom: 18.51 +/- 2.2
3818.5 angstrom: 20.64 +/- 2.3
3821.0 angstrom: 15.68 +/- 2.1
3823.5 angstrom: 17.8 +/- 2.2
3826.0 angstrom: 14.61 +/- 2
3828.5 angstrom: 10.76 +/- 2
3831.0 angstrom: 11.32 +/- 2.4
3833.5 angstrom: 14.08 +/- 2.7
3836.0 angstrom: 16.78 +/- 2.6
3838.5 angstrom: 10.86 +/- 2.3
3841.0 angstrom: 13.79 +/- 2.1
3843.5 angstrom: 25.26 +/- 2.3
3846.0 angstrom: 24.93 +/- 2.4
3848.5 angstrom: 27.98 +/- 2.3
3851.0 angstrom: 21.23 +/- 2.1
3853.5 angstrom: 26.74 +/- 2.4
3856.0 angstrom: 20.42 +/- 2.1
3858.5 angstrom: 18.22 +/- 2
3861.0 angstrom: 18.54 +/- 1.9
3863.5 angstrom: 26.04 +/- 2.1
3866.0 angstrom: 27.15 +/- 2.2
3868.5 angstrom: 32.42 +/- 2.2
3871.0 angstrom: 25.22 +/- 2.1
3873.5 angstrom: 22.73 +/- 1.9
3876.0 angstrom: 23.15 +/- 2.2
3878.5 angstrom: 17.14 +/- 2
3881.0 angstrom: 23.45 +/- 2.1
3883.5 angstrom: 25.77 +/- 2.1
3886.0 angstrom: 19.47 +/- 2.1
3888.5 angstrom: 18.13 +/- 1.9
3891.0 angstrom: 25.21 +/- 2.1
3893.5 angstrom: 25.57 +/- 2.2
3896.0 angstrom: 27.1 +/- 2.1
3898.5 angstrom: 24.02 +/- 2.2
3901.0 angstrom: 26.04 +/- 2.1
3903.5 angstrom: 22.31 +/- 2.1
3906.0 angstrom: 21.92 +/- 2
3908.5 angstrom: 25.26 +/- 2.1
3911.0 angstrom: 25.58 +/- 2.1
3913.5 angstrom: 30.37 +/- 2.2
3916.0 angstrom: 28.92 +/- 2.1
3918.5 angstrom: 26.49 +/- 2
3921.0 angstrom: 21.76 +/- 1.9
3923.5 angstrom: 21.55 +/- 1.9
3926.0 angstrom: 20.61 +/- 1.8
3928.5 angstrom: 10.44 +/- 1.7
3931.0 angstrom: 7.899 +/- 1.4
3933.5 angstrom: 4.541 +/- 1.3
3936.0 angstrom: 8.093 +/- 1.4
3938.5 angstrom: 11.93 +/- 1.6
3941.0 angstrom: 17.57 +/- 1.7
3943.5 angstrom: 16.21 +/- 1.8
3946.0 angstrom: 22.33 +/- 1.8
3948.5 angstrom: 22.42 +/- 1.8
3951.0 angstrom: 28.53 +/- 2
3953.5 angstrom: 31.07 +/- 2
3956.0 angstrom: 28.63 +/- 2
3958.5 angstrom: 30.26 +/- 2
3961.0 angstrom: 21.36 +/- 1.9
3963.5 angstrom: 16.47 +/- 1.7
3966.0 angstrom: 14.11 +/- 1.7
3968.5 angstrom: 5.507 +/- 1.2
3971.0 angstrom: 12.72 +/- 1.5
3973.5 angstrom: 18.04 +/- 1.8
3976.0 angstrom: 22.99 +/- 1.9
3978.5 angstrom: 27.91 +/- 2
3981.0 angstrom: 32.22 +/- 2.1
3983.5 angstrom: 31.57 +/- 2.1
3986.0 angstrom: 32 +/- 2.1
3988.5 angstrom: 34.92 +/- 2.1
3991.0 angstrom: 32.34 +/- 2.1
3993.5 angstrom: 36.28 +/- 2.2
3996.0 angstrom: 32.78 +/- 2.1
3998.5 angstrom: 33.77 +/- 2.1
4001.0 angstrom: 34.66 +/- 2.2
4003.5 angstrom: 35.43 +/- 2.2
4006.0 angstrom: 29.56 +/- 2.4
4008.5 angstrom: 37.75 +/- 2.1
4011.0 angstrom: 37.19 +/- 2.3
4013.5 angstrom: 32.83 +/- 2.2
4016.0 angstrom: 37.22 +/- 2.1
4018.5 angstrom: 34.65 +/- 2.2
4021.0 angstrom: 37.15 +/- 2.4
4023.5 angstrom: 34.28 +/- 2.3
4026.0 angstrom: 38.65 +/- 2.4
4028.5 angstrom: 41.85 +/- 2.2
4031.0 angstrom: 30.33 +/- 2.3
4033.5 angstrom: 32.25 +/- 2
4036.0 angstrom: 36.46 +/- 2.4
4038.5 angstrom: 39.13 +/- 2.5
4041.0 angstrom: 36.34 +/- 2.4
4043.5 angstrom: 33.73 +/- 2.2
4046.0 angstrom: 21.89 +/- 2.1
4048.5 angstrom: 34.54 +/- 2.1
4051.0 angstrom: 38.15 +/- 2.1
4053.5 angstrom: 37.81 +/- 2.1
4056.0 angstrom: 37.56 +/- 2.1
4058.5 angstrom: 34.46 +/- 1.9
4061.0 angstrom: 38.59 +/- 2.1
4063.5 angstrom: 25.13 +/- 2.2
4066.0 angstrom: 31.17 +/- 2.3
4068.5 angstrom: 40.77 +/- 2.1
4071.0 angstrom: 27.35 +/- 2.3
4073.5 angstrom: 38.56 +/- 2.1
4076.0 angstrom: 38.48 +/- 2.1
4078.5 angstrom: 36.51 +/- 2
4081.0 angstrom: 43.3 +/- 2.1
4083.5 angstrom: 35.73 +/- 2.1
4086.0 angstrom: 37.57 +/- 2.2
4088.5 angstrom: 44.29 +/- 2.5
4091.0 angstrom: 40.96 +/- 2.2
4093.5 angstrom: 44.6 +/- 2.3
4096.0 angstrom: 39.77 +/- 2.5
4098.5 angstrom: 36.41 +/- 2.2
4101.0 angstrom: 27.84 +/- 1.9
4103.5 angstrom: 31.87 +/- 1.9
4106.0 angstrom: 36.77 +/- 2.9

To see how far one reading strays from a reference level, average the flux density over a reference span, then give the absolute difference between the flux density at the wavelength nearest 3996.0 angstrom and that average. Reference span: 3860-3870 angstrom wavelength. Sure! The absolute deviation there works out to 7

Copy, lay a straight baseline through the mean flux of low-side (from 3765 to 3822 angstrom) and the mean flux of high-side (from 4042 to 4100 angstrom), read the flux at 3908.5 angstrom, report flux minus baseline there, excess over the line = -6.0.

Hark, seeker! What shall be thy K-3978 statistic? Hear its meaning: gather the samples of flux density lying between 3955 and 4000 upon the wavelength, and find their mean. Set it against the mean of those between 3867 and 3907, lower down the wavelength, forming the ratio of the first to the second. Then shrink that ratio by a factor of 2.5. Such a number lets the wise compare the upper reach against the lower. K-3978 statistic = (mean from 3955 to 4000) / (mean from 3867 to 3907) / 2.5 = 0.43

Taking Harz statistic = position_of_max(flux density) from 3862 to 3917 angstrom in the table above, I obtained 3868.5 angstrom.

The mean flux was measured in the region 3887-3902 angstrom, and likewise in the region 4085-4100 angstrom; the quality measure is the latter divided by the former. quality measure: 1.7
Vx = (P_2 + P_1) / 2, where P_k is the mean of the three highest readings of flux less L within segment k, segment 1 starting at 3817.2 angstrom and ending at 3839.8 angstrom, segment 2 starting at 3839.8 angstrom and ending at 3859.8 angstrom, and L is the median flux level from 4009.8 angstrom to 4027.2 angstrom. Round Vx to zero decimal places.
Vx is -15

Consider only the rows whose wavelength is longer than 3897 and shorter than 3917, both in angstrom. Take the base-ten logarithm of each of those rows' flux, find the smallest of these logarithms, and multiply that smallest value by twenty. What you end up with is 26.8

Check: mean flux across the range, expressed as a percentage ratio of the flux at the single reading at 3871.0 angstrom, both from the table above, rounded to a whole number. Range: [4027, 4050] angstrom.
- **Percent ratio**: 135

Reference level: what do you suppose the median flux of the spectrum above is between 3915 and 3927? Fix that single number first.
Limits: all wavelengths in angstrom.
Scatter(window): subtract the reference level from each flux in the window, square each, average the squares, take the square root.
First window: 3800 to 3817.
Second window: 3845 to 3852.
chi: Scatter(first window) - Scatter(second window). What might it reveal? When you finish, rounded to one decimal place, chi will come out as 4.1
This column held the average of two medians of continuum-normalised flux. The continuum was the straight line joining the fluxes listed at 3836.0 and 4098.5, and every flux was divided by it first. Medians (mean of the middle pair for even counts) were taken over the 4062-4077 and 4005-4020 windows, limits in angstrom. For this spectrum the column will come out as 1.10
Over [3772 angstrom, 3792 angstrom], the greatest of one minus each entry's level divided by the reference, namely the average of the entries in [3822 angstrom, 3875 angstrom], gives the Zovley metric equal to -0.2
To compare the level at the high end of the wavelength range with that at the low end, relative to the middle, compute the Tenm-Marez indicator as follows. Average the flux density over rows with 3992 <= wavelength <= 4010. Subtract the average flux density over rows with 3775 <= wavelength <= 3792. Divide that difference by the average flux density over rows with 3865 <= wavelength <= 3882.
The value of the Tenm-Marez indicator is 0.2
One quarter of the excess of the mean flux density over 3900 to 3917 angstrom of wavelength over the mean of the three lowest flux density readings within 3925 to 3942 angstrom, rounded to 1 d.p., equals 4.7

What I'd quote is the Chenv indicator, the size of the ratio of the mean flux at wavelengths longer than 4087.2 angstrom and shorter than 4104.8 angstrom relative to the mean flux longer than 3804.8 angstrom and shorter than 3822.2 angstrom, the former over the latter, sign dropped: 1.6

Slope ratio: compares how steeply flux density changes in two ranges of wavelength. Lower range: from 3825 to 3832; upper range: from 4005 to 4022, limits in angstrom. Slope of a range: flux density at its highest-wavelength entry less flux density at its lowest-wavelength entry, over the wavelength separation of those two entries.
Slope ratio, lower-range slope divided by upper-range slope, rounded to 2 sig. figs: -1.3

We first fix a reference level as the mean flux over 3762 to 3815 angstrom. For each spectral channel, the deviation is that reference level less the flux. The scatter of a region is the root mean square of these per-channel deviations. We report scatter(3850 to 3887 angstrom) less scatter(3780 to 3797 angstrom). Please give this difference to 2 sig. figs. 1.5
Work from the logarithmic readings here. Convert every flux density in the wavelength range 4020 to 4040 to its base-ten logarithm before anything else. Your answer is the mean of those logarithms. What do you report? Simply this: 1.56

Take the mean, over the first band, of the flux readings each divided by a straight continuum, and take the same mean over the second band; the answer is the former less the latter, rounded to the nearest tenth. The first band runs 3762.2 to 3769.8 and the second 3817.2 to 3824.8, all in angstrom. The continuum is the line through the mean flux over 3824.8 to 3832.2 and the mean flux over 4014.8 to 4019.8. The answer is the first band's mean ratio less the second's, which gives 4.0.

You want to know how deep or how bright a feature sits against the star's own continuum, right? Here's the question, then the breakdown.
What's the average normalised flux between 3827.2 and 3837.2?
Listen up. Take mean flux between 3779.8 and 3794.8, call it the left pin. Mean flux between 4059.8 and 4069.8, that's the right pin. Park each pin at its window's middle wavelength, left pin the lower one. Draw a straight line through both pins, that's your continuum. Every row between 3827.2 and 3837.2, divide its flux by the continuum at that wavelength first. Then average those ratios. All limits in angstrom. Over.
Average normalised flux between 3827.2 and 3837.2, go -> 0.4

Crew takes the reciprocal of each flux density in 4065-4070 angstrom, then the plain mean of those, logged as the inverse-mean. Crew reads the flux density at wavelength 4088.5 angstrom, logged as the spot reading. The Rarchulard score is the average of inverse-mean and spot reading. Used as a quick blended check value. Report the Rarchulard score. 22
